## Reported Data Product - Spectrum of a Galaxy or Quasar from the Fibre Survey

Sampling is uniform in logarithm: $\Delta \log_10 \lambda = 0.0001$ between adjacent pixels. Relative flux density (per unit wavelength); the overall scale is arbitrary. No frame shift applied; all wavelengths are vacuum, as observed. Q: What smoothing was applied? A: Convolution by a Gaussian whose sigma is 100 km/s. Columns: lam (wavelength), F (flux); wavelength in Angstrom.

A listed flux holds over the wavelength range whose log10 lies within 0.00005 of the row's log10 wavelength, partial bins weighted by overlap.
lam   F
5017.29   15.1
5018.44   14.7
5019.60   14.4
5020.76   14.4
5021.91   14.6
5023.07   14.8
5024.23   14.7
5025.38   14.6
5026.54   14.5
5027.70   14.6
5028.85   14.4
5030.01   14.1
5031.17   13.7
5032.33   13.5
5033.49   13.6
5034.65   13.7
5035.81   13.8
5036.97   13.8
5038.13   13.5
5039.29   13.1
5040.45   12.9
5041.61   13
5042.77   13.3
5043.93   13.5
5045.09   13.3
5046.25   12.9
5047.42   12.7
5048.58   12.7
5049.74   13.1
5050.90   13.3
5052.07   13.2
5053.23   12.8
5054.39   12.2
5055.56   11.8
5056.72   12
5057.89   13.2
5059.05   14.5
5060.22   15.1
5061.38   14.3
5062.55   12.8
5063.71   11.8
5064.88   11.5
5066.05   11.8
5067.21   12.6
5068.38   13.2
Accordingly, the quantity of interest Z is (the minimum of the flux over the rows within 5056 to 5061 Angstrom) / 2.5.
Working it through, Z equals 4.8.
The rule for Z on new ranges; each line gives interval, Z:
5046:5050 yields 5.1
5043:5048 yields 5.1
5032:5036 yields 5.4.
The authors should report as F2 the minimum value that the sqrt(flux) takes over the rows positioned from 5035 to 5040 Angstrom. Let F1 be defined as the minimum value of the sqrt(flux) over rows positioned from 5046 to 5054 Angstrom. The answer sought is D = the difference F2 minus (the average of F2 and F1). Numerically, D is 0.028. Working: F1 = 3.56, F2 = 3.62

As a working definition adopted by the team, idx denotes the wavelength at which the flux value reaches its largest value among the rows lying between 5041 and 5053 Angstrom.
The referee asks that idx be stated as 5043.93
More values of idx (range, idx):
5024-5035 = 5024.23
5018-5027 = 5023.07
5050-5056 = 5050.90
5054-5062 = 5060.22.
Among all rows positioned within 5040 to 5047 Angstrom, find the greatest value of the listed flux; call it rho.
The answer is 13.5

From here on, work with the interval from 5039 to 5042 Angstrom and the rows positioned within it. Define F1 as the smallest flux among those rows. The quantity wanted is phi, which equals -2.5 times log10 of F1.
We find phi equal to -2.78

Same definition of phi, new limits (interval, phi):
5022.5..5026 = -2.91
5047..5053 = -2.76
